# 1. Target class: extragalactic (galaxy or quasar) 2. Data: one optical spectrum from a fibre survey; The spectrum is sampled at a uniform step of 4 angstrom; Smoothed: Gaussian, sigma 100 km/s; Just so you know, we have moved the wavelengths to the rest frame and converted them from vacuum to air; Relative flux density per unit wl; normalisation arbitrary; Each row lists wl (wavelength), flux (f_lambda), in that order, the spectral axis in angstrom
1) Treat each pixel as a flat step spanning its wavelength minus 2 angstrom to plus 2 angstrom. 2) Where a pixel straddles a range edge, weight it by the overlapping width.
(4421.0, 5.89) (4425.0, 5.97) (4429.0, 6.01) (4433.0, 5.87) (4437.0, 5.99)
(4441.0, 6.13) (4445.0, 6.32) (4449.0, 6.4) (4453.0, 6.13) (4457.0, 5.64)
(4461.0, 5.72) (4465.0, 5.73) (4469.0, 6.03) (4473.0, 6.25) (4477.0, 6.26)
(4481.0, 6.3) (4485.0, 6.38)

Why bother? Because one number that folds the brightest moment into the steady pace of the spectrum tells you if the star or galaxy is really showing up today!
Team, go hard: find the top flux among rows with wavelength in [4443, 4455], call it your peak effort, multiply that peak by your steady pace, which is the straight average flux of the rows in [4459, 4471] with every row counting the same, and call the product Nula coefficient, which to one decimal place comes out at 37.3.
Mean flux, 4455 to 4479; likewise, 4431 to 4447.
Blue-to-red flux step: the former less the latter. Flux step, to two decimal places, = -0.14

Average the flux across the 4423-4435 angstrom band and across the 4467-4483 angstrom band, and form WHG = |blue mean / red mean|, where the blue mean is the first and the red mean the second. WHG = 0.96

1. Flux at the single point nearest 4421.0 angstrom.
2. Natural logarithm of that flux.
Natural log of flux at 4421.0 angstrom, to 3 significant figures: 1.77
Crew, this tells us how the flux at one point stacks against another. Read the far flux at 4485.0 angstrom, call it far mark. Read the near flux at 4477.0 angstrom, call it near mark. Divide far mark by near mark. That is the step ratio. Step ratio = 1.02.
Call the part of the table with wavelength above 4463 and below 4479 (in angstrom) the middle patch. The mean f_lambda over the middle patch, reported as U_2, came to 6.07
